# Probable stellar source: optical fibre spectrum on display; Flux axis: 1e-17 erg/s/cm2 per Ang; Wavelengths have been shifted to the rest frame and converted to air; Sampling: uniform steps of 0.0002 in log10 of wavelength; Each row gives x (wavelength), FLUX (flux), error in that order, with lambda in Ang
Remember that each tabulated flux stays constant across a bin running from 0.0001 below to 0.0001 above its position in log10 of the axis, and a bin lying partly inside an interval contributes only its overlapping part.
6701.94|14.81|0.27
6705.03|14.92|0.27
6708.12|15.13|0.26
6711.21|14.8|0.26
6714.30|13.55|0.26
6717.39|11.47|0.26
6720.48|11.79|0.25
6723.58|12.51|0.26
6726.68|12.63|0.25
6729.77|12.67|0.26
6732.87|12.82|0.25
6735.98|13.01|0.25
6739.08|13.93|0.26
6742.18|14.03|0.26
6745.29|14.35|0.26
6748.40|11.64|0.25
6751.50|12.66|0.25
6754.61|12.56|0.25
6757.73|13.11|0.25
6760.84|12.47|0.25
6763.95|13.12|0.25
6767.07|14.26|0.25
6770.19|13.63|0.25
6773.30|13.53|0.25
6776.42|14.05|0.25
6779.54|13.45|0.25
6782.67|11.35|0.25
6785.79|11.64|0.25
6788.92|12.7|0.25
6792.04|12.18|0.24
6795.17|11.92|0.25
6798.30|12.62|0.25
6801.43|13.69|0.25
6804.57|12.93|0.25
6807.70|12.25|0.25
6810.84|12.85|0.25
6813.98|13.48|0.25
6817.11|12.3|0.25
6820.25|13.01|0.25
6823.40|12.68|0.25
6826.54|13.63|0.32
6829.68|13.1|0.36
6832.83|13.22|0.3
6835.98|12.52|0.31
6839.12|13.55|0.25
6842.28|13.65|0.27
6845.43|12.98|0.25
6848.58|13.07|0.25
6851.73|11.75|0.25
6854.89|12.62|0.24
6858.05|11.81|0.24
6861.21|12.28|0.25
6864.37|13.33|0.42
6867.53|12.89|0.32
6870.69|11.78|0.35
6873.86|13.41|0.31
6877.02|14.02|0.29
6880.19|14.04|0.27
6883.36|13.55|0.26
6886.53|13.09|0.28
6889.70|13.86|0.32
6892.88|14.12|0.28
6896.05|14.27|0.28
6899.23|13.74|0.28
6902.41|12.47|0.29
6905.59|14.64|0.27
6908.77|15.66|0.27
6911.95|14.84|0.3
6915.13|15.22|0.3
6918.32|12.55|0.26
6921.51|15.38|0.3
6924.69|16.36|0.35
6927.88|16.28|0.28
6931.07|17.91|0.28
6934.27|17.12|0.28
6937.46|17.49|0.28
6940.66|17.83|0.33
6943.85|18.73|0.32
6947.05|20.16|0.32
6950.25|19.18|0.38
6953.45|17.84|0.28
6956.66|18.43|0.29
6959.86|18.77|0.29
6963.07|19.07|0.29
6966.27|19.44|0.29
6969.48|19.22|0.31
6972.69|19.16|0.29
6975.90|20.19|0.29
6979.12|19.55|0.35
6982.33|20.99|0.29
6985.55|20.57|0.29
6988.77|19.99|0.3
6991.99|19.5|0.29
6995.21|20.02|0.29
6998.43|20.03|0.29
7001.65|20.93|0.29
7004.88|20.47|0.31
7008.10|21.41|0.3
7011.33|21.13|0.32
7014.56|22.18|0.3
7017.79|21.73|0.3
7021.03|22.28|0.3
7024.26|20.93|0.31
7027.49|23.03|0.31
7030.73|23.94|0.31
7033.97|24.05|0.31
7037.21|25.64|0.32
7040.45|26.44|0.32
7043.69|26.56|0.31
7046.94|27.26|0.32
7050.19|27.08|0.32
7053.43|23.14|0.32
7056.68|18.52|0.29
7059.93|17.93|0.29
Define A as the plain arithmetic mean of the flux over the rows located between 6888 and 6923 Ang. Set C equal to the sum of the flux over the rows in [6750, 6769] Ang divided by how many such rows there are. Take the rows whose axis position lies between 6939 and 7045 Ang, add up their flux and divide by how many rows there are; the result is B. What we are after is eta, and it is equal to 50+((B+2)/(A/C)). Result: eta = 70.9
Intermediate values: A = 14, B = 20.9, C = 13.0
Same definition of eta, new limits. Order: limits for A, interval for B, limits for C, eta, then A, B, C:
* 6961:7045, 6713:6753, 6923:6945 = 62.0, 21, 12.9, 17.4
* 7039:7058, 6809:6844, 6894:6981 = 60.4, 25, 13.1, 17.1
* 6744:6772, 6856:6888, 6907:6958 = 69.4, 13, 13.0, 16.9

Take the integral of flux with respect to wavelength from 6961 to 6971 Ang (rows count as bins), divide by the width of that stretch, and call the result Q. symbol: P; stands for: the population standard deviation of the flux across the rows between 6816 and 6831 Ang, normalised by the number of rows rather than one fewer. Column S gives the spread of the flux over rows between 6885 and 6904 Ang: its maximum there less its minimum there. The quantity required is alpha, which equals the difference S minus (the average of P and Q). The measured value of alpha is -8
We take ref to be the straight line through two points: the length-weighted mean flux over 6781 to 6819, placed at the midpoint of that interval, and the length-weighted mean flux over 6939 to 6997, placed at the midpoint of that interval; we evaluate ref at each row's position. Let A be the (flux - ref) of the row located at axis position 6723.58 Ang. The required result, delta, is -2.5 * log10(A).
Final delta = -1.2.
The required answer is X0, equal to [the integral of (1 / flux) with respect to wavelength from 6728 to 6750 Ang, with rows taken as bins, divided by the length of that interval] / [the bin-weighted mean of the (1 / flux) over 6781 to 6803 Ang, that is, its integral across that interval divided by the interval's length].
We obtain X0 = 0.93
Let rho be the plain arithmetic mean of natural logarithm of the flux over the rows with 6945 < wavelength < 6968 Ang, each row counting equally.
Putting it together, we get 2.9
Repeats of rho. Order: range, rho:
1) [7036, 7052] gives 3.3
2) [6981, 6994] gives 3.0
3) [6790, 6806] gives 2.5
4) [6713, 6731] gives 2.5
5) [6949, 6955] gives 2.9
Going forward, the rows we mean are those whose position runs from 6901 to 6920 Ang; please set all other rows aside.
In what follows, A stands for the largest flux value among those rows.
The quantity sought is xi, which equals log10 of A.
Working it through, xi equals 1.19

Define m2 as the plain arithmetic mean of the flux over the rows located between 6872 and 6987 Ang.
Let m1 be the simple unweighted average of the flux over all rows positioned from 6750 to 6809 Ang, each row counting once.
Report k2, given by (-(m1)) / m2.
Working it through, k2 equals -0.77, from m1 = 12.8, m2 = 17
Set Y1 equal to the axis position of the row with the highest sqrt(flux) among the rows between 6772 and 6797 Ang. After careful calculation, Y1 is 6776.42 Ang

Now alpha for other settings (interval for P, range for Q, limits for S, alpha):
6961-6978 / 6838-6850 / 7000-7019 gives -5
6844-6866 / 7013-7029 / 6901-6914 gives -8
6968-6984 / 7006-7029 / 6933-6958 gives -8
